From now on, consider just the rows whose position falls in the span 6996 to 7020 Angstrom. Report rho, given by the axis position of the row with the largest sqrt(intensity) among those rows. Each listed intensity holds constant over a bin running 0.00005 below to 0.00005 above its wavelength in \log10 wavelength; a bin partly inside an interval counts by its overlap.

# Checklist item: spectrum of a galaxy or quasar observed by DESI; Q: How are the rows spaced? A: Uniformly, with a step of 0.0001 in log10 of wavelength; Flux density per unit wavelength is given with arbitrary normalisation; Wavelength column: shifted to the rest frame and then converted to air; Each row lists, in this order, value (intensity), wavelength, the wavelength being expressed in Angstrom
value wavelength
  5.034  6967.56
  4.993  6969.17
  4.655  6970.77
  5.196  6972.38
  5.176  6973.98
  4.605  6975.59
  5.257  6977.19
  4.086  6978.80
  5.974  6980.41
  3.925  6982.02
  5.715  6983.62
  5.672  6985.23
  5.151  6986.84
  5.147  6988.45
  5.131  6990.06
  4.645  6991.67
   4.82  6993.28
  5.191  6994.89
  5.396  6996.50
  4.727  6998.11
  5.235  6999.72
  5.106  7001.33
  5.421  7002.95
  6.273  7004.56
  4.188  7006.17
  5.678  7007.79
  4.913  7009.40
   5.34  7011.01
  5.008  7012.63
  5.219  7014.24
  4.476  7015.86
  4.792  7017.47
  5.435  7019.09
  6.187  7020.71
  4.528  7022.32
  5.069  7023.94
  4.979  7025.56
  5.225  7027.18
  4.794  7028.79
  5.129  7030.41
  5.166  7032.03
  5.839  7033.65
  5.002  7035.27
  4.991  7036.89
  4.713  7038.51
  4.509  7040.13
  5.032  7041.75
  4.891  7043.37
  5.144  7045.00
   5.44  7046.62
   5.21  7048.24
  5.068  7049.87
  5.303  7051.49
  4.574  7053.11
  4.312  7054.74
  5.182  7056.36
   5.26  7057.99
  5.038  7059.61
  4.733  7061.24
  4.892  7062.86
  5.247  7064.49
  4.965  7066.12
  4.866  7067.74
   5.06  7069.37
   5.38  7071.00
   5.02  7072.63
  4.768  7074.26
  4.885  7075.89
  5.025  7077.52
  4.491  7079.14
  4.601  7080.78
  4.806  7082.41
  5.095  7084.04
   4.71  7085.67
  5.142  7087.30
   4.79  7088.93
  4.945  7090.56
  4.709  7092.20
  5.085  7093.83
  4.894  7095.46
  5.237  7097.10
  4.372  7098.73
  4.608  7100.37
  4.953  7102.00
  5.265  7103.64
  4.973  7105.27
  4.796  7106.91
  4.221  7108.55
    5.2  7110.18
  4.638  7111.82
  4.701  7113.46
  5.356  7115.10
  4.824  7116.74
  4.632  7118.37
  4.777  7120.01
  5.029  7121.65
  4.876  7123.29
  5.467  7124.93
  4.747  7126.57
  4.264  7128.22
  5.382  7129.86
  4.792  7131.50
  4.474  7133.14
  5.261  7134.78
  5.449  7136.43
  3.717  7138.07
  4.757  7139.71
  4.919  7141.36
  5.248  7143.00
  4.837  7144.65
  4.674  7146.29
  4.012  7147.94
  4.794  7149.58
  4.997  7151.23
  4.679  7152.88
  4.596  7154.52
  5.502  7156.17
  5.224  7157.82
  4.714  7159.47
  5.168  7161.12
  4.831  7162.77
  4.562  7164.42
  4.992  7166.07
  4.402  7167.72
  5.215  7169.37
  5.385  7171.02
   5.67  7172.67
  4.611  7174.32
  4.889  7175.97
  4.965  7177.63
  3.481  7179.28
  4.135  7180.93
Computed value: 7004.56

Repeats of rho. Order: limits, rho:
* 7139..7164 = 7156.17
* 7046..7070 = 7046.62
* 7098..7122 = 7115.10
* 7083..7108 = 7103.64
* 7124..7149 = 7124.93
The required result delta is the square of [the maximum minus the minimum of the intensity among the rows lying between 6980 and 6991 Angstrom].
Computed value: 4.2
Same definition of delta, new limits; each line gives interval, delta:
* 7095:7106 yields 0.8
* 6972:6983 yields 4.2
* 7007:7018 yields 1.4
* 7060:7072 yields 0.4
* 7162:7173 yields 1.6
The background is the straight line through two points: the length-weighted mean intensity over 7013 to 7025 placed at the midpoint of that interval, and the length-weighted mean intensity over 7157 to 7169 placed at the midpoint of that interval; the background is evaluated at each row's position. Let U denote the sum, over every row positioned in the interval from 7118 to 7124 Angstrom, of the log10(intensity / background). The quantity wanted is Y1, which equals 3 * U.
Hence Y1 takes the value -0.1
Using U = -0.04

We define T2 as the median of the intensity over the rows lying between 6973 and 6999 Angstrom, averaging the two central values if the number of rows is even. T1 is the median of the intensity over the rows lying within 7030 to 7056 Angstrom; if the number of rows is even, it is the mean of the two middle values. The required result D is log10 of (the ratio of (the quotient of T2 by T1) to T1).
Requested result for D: -0.69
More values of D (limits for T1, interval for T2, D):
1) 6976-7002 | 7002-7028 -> -0.71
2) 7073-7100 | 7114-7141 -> -0.69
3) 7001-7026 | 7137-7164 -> -0.73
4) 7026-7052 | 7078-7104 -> -0.73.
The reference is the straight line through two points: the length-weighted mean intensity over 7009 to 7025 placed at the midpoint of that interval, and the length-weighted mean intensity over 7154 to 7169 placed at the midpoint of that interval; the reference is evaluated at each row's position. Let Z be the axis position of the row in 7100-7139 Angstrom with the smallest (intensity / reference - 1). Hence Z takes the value 7138.07 Angstrom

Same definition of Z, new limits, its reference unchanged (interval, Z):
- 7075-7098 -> 7079.14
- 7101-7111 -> 7108.55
